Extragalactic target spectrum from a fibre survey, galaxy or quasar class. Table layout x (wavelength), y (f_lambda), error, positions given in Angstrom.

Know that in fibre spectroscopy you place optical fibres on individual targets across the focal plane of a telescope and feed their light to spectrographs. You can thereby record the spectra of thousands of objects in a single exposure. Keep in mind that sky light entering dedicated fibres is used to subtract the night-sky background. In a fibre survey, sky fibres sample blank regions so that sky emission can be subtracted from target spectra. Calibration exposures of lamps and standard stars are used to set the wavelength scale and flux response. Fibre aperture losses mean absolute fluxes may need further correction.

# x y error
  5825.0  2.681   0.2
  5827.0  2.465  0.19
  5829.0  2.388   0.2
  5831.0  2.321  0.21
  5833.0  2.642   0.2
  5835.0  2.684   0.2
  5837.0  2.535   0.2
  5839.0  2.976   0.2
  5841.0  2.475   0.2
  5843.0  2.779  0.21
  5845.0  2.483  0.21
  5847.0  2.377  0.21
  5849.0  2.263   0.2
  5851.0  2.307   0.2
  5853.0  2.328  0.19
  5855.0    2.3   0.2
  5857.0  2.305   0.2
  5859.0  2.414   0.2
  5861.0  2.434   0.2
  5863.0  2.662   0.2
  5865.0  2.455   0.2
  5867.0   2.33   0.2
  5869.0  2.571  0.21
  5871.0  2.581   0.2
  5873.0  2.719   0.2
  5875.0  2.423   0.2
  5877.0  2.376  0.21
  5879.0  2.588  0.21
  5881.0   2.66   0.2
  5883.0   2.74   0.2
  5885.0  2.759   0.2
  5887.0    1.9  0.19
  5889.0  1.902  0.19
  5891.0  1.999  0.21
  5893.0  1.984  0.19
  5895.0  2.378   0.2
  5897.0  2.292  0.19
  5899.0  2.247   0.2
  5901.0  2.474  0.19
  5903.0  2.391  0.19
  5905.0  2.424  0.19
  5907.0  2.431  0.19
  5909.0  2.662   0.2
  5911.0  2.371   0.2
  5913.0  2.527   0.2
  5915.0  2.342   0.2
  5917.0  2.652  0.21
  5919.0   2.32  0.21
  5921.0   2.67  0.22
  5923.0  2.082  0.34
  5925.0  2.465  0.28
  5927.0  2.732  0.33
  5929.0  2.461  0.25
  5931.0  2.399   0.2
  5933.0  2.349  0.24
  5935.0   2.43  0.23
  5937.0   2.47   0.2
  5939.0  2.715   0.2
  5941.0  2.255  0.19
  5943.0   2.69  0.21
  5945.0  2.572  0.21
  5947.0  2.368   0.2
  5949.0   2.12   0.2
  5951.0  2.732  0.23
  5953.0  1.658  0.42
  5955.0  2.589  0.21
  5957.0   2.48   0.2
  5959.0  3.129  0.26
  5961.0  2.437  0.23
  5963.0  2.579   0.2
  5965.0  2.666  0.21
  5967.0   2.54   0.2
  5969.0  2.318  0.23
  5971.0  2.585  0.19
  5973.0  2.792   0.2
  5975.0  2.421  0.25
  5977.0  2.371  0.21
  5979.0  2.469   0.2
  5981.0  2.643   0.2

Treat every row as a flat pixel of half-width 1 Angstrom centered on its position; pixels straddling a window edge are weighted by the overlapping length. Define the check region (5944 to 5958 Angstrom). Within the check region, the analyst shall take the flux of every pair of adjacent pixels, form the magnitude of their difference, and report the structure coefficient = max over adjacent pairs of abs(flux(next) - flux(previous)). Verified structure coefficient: 1.1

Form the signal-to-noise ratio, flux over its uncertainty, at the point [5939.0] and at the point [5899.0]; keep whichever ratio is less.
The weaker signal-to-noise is 11.2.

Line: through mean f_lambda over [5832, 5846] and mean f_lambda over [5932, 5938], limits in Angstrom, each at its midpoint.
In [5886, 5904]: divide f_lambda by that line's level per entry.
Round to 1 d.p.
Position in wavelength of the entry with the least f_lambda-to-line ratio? 5887.0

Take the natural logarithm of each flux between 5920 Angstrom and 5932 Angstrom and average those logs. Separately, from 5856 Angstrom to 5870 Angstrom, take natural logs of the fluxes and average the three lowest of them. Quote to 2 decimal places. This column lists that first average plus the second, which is 1.75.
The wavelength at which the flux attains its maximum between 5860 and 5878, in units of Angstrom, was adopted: 5873.0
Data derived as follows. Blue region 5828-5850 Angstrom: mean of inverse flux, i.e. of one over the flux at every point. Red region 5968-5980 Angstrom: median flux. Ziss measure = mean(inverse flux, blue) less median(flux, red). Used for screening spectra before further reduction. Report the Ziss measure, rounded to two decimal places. -2.05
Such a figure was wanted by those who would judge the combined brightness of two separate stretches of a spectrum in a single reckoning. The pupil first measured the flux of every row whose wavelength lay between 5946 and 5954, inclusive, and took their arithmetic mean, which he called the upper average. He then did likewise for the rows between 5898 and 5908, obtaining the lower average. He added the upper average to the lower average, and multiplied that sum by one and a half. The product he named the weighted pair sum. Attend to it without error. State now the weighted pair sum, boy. 6.9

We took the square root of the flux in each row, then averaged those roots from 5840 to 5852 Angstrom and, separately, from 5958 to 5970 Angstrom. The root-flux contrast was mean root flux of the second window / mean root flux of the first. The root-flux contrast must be 1.03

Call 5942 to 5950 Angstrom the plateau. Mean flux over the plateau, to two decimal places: 2.44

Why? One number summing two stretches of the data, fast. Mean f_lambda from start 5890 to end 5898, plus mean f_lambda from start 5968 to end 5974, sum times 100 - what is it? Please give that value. 473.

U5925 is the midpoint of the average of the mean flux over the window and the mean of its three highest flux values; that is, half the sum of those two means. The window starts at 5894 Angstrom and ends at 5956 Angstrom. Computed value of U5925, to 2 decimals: 2.58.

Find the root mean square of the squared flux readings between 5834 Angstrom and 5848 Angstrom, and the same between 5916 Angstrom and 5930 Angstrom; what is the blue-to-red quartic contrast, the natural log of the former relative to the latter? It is 0.10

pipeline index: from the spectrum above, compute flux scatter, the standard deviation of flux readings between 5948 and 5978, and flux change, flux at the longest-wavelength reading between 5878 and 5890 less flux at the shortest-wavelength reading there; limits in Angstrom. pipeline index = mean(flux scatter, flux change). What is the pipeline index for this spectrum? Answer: -0.18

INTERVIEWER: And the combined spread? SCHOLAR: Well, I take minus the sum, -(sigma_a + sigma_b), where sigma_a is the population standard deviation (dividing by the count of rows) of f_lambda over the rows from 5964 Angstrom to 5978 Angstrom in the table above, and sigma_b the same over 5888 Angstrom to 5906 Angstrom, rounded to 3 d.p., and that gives -0.360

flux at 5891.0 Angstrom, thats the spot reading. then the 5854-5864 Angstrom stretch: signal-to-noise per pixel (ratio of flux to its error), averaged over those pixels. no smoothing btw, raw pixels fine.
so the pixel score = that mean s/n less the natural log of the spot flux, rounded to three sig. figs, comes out 11.4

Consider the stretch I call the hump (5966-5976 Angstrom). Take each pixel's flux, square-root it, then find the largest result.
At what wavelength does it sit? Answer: 5973.0 Angstrom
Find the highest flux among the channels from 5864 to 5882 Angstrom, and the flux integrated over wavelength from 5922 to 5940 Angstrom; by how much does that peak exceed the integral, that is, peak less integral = -41.5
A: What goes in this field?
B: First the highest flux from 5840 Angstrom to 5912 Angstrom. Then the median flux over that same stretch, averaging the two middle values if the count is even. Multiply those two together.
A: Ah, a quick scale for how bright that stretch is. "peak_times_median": 6.7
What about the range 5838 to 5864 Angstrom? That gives 7.2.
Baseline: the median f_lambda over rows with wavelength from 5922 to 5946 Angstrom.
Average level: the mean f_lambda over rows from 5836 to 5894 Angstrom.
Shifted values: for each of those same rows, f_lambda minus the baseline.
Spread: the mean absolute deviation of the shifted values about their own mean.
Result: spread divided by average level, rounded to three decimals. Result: 0.082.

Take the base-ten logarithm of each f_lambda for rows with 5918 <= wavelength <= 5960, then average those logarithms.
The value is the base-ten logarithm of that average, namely -0.411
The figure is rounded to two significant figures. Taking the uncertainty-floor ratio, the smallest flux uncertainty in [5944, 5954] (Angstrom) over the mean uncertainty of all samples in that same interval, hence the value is 0.79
